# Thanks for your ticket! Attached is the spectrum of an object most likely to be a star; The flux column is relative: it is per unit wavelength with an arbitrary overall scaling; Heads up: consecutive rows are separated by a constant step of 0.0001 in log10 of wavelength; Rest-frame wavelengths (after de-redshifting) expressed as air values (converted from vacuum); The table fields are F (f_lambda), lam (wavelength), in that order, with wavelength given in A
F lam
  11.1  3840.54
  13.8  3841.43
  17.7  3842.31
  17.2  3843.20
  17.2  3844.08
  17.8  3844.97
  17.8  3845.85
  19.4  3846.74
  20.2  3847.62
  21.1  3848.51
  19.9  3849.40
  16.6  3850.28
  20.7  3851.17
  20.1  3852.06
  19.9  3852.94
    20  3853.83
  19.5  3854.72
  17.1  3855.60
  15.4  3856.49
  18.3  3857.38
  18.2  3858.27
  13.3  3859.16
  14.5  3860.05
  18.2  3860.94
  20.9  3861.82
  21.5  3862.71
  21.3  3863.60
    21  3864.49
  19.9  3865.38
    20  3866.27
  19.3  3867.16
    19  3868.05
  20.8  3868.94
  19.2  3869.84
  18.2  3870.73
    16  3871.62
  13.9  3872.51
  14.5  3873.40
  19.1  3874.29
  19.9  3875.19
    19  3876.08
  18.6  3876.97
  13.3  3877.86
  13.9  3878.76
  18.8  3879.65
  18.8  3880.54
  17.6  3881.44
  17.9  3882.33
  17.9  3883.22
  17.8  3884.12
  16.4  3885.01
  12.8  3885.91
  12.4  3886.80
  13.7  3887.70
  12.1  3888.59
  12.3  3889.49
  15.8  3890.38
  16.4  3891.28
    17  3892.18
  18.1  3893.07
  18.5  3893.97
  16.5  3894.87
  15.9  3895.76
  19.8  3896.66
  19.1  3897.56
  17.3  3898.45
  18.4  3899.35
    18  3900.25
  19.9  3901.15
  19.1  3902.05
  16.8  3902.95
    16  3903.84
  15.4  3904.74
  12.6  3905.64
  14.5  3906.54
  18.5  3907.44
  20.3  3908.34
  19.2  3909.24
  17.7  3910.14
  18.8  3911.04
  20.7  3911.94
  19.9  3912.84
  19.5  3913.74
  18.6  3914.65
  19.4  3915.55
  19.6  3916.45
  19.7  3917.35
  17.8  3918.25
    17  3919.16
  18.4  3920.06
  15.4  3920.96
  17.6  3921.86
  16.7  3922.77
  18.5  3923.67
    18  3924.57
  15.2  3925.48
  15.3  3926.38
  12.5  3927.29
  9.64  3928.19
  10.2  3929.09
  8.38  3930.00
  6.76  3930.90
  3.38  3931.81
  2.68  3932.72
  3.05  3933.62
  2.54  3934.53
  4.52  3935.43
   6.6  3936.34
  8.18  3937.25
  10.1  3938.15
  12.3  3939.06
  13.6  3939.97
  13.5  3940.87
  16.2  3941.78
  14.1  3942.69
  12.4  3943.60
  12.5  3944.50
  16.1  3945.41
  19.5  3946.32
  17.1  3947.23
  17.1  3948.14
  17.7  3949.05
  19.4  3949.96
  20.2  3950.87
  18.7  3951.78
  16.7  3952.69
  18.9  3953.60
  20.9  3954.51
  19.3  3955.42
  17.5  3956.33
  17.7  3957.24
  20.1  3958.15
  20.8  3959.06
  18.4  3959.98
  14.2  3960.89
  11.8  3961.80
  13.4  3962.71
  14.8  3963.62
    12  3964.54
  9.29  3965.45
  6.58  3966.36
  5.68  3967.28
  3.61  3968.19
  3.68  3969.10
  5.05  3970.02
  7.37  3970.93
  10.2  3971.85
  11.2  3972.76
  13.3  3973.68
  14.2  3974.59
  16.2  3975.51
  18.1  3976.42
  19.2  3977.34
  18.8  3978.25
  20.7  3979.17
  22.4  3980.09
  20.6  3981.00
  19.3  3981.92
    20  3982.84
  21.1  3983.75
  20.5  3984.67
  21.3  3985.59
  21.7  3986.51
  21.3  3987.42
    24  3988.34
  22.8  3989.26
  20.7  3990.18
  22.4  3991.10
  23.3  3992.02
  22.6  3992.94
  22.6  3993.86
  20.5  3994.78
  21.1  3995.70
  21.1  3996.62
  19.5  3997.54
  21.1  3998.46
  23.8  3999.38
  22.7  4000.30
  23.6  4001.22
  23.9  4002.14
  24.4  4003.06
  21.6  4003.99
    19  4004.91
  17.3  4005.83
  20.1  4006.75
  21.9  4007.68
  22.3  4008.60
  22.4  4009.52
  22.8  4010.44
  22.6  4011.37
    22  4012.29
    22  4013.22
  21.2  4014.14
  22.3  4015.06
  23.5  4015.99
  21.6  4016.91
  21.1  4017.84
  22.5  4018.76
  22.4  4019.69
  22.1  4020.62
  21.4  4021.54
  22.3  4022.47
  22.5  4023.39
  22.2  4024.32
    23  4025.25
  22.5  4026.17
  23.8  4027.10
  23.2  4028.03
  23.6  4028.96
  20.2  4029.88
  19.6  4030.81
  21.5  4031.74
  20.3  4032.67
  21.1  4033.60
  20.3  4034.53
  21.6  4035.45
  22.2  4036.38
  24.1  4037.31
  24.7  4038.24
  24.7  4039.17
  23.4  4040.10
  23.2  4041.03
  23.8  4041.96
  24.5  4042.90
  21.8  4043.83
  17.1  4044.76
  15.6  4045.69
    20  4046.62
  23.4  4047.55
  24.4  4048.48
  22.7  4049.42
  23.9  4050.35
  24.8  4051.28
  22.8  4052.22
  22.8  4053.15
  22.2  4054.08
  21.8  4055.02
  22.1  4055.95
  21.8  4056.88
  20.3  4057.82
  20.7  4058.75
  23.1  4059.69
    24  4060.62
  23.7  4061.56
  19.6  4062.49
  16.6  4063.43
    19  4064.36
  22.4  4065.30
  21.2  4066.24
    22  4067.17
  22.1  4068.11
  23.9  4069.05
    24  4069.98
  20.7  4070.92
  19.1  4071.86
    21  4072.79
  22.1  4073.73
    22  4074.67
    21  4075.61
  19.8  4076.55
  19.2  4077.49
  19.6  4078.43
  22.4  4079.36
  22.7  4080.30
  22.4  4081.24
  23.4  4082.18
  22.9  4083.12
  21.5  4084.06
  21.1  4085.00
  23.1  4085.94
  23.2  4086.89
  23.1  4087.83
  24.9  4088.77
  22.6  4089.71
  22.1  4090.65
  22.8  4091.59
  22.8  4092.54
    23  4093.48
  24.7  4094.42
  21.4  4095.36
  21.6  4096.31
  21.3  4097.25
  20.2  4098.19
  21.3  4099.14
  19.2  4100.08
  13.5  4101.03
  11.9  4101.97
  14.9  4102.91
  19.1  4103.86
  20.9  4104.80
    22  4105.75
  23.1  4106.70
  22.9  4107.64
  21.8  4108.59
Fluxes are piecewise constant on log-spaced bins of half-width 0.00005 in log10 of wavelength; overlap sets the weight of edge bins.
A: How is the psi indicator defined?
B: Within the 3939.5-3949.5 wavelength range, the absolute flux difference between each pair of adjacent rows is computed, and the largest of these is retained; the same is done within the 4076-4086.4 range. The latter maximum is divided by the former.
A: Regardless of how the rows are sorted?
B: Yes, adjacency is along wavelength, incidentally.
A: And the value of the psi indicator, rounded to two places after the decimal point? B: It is 0.78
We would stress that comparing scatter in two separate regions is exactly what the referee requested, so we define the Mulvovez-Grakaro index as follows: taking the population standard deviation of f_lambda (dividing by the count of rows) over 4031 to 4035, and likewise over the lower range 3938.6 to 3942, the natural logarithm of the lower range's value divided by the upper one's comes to 1.0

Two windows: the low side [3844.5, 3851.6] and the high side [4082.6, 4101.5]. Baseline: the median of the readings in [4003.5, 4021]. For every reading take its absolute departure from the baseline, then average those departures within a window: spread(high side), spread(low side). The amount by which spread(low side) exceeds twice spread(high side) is -0.2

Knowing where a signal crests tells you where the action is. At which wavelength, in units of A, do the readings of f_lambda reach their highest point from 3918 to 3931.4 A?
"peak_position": 3923.67 A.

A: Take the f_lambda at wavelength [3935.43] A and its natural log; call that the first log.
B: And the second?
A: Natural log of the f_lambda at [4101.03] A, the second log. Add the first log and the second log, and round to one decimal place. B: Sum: 4.1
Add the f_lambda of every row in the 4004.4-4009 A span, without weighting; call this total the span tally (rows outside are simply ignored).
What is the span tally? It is 101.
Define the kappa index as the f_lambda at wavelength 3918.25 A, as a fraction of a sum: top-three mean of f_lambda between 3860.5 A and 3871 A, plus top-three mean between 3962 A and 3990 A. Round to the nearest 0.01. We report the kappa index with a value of 0.40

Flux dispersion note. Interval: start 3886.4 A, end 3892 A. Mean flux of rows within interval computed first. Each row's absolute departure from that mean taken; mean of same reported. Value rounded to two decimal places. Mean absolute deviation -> 1.54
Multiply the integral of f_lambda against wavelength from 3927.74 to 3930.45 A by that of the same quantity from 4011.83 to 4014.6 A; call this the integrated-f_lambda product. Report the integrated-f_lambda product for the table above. 1538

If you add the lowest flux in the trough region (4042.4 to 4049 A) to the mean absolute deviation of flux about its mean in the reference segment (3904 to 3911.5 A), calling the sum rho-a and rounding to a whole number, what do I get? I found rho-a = 18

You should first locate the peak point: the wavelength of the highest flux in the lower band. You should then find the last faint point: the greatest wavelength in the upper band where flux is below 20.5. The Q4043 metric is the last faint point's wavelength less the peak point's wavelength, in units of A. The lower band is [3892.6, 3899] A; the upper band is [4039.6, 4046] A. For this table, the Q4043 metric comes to 149.0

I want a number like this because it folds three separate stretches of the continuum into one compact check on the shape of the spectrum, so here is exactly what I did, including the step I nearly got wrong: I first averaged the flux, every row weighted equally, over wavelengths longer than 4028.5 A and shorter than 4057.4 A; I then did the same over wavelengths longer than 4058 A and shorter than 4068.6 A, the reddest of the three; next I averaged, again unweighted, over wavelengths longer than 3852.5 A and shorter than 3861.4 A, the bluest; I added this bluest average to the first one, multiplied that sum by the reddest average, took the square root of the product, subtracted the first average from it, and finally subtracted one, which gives 5.9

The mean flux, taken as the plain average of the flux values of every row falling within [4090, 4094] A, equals 22.7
